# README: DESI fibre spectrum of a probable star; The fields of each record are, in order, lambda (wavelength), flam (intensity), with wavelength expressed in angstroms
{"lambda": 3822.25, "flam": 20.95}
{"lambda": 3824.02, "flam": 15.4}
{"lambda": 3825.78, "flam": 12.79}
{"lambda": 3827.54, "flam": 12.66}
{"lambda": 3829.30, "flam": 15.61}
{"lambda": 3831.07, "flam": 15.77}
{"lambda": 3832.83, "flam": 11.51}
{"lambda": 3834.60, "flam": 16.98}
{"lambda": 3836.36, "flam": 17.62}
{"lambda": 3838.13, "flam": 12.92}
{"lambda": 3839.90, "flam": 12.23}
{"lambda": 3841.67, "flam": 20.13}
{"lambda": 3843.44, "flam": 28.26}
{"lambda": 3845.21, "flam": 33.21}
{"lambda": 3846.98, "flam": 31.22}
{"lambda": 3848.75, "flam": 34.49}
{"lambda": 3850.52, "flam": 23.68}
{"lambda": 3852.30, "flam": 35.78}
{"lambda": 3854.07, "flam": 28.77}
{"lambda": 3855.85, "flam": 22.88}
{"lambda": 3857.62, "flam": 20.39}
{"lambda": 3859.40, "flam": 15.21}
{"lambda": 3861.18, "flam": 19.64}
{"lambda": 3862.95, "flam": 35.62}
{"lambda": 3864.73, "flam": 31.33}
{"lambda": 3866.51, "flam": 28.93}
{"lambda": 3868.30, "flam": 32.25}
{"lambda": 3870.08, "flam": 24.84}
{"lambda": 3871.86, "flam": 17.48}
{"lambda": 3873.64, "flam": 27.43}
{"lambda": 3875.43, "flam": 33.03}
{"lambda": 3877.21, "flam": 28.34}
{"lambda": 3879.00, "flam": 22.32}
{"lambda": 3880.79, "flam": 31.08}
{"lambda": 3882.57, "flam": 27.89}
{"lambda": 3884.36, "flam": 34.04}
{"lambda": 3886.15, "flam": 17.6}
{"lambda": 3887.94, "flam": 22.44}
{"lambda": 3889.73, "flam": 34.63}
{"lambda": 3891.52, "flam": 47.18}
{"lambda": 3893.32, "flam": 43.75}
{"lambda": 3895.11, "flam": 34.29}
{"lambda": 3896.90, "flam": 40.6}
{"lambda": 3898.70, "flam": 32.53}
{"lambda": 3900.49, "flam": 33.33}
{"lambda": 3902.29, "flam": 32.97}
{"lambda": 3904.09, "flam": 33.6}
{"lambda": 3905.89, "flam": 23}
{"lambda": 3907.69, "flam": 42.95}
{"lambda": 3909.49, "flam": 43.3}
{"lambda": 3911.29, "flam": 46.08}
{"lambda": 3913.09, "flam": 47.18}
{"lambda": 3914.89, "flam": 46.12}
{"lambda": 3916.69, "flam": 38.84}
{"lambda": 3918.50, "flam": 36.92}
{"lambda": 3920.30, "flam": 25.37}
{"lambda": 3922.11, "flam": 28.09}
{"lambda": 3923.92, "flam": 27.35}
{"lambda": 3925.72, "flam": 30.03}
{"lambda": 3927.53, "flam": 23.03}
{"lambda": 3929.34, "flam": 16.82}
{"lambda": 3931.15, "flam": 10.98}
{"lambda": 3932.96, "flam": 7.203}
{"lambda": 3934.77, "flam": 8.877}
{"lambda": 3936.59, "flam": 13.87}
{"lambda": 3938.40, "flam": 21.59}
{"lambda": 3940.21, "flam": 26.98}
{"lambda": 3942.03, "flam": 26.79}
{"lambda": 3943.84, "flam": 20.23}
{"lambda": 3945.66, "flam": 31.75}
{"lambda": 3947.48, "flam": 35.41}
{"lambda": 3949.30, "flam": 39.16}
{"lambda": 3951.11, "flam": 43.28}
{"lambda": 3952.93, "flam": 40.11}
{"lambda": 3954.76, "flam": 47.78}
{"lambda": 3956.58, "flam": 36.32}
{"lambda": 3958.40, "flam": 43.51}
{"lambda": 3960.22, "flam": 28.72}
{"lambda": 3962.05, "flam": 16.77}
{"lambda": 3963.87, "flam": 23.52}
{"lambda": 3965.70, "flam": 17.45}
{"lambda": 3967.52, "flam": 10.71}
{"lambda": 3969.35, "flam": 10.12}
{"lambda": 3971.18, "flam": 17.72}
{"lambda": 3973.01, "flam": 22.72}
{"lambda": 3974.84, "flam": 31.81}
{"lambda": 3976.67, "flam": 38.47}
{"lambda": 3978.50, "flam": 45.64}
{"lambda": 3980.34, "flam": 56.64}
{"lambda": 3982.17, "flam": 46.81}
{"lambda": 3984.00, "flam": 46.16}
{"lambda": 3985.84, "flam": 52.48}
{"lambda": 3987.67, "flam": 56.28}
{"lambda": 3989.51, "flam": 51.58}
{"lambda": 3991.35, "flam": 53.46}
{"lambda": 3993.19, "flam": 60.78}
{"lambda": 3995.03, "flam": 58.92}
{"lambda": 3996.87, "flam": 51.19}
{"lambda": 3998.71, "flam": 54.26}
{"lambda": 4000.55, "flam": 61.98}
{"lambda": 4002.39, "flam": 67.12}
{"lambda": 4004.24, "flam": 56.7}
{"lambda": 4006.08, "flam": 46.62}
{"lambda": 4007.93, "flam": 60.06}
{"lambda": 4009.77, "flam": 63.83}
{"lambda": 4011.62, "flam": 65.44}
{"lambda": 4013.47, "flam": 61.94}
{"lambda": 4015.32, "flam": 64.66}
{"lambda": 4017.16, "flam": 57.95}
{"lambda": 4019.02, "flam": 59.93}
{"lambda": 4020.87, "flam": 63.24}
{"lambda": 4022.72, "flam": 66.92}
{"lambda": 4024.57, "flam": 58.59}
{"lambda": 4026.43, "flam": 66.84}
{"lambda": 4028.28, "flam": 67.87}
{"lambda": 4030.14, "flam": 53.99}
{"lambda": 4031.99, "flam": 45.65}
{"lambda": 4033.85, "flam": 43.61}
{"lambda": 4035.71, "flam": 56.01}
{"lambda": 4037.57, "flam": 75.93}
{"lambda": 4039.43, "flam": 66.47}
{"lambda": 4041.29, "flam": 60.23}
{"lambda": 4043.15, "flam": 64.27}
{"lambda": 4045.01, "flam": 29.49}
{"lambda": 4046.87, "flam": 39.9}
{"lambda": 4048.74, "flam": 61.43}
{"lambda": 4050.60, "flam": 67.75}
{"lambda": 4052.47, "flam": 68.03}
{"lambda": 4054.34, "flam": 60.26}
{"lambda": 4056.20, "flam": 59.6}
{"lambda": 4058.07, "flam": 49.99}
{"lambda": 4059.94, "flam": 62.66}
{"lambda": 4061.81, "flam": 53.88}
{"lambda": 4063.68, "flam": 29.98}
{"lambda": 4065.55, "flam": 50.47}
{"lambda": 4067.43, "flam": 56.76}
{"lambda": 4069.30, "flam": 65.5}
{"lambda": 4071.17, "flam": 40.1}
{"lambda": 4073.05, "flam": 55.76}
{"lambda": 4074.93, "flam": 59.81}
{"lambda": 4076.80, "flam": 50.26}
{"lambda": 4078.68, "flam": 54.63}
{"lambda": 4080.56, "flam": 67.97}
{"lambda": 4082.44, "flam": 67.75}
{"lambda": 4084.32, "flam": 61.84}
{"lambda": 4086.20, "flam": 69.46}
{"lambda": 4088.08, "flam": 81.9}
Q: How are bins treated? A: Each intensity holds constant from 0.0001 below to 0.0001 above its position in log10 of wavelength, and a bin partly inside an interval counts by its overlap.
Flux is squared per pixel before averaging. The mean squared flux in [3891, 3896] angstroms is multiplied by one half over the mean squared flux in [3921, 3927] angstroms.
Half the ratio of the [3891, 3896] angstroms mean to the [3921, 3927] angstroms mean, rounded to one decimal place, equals 1.1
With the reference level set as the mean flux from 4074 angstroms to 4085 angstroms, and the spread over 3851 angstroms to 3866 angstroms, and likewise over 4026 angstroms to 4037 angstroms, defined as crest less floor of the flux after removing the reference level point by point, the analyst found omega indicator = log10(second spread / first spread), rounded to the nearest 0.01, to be 0.07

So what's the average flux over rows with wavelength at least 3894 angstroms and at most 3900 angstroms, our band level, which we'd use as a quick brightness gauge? 36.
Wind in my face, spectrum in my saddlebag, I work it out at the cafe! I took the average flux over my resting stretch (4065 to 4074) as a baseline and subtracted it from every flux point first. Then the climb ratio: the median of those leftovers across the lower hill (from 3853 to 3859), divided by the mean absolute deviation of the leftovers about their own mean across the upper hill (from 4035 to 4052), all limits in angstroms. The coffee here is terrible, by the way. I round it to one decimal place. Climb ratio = -2.9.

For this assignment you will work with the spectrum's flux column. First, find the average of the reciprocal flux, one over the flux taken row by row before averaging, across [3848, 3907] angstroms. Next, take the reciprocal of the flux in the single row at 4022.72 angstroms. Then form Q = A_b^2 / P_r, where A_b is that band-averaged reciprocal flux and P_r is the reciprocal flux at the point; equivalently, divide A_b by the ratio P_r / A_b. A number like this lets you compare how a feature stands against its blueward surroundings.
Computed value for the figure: 0.089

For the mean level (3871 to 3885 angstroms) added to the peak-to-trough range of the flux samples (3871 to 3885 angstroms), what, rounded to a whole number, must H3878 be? 44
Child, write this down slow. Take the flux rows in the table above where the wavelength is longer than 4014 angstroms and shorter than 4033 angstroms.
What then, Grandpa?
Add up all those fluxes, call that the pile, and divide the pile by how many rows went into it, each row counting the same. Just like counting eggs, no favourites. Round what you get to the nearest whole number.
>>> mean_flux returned 61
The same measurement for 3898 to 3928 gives 35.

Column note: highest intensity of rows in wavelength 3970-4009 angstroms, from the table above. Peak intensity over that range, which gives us 67.12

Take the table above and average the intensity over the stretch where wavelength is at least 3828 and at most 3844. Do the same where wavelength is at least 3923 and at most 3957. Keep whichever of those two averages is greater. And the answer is 27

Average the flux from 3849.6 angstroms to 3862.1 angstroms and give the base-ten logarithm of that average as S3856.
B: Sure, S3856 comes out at 1.4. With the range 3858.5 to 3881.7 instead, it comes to 1.4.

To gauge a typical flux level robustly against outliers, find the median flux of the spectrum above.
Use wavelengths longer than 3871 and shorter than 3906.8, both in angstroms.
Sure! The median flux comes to 33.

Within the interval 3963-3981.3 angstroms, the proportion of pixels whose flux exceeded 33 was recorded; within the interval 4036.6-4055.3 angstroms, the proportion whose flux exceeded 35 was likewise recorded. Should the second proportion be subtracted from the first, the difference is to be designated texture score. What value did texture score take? -0.6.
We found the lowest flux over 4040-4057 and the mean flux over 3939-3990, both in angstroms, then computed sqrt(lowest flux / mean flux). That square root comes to 0.93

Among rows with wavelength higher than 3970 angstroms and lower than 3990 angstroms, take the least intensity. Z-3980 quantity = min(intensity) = 17.72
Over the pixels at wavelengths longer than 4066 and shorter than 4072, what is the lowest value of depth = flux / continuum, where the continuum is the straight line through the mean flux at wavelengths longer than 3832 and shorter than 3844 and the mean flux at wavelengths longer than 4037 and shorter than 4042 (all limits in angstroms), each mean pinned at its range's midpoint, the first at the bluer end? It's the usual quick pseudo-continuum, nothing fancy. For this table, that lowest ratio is 0.53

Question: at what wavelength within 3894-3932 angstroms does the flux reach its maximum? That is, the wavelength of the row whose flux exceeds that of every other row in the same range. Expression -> 3913.09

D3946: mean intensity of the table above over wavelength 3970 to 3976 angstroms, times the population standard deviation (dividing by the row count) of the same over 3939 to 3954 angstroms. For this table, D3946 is 178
